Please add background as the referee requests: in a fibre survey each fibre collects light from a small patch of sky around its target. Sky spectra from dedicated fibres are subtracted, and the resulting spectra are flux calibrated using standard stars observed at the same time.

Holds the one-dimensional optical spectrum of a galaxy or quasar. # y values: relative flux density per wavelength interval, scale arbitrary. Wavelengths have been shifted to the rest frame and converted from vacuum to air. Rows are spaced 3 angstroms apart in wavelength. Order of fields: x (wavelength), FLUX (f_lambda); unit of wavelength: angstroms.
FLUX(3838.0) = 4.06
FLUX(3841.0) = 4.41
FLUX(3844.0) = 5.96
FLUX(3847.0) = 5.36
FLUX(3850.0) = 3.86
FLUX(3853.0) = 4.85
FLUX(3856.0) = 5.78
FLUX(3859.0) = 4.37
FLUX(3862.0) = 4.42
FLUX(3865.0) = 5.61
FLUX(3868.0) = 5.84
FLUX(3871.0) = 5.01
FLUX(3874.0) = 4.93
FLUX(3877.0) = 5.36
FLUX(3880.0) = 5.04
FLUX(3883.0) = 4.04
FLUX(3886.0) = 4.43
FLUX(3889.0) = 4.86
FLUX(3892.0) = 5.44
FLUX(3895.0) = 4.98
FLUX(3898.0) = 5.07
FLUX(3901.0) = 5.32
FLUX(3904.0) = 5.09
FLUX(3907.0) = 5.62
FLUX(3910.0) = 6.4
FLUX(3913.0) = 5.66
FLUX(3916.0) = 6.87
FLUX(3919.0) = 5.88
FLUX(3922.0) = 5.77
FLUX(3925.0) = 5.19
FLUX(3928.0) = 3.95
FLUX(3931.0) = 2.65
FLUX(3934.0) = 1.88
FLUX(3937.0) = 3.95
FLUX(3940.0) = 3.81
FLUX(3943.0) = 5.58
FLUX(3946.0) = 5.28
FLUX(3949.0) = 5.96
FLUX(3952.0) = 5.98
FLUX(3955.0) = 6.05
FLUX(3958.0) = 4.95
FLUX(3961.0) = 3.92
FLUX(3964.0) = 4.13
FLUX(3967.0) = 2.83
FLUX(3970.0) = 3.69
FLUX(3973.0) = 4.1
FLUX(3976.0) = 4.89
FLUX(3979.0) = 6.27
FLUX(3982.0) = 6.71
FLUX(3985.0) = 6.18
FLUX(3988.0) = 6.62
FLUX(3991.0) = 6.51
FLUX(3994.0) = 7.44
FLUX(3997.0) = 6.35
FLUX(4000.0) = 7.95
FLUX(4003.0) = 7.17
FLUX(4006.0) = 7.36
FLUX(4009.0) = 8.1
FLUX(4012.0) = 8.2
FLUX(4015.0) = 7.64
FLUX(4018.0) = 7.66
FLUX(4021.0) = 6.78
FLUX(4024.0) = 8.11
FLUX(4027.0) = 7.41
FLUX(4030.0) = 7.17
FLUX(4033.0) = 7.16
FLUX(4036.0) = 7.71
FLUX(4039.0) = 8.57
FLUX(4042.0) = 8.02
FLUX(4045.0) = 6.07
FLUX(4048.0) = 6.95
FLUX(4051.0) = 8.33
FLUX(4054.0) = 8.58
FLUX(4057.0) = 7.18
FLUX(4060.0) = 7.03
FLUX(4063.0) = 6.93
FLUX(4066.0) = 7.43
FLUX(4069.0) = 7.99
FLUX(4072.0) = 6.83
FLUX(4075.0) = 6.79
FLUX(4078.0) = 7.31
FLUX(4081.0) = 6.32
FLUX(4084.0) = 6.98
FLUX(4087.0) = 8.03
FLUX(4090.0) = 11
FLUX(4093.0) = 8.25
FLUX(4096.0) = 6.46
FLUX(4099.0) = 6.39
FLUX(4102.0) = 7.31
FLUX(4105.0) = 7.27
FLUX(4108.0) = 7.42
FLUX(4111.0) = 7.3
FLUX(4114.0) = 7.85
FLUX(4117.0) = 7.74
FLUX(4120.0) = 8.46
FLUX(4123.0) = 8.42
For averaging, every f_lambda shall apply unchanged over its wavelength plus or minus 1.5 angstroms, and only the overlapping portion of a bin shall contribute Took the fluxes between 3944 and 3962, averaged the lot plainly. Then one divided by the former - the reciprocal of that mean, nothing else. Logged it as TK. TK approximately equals 0.19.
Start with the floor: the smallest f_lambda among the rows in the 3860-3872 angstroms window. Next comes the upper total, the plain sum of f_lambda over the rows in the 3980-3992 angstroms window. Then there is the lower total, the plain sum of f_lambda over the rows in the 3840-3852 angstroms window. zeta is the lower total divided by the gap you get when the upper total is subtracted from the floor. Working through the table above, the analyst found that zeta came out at -0.91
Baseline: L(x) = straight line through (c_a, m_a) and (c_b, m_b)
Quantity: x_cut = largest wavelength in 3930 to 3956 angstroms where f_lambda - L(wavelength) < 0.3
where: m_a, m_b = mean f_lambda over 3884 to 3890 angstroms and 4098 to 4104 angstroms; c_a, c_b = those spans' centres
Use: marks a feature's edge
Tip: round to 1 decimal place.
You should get 3946.0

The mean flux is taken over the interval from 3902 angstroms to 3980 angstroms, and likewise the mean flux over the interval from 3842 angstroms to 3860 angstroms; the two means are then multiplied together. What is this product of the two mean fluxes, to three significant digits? 24.4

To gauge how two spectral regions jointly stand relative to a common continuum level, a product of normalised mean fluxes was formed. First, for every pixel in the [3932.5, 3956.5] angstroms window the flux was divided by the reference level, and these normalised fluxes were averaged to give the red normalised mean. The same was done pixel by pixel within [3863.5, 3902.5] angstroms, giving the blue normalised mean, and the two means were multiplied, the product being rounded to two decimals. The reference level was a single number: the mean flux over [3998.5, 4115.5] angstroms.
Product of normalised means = 0.43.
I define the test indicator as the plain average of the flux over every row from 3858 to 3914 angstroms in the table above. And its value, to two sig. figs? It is 5.1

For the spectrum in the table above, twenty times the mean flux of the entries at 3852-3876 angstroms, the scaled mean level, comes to 102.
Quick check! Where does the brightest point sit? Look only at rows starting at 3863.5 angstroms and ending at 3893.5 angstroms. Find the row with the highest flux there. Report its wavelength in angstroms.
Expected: 3868.0 angstroms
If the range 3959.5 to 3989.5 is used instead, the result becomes 3982.0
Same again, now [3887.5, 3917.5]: 3916.0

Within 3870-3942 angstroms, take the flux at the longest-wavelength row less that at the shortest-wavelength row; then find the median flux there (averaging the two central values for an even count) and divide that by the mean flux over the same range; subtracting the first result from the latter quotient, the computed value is 2.2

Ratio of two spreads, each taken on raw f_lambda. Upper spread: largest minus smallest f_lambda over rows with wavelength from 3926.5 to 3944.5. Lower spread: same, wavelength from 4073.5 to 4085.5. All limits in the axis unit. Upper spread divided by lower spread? 3.7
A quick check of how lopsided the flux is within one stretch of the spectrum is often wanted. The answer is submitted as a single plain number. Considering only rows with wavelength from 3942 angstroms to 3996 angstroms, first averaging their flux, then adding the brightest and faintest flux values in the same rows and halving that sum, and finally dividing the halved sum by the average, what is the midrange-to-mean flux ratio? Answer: 0.95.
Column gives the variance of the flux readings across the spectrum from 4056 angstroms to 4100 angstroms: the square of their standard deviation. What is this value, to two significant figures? 1.3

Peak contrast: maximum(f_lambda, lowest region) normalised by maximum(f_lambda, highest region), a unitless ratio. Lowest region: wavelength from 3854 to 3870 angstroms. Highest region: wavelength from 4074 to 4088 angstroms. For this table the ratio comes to 0.73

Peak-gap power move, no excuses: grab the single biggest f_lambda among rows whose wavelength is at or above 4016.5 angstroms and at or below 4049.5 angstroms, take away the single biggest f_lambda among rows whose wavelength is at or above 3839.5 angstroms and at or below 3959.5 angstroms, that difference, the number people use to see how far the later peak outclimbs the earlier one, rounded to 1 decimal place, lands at 1.7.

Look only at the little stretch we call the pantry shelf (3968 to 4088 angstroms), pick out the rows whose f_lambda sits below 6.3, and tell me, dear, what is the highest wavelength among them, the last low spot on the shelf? 4045.0 angstroms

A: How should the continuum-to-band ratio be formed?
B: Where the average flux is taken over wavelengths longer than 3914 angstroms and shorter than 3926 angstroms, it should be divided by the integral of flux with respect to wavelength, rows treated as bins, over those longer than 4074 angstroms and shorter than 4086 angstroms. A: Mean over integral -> 0.072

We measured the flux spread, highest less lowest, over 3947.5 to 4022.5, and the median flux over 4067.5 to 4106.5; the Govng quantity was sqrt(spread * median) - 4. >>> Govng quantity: 2.2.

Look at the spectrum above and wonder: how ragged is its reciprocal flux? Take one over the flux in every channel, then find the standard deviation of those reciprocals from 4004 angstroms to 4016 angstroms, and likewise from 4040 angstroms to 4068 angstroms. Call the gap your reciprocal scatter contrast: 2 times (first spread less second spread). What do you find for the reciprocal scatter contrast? -0.02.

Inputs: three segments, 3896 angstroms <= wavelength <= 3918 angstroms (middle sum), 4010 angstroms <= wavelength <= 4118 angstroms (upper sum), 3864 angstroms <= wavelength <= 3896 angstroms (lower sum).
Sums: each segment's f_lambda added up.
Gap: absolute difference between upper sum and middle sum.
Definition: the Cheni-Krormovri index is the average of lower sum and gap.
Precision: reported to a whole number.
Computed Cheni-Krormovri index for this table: 143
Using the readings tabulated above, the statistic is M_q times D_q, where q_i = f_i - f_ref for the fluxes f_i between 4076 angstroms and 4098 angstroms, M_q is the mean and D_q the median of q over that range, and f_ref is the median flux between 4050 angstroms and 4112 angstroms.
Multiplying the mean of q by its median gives 0.00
